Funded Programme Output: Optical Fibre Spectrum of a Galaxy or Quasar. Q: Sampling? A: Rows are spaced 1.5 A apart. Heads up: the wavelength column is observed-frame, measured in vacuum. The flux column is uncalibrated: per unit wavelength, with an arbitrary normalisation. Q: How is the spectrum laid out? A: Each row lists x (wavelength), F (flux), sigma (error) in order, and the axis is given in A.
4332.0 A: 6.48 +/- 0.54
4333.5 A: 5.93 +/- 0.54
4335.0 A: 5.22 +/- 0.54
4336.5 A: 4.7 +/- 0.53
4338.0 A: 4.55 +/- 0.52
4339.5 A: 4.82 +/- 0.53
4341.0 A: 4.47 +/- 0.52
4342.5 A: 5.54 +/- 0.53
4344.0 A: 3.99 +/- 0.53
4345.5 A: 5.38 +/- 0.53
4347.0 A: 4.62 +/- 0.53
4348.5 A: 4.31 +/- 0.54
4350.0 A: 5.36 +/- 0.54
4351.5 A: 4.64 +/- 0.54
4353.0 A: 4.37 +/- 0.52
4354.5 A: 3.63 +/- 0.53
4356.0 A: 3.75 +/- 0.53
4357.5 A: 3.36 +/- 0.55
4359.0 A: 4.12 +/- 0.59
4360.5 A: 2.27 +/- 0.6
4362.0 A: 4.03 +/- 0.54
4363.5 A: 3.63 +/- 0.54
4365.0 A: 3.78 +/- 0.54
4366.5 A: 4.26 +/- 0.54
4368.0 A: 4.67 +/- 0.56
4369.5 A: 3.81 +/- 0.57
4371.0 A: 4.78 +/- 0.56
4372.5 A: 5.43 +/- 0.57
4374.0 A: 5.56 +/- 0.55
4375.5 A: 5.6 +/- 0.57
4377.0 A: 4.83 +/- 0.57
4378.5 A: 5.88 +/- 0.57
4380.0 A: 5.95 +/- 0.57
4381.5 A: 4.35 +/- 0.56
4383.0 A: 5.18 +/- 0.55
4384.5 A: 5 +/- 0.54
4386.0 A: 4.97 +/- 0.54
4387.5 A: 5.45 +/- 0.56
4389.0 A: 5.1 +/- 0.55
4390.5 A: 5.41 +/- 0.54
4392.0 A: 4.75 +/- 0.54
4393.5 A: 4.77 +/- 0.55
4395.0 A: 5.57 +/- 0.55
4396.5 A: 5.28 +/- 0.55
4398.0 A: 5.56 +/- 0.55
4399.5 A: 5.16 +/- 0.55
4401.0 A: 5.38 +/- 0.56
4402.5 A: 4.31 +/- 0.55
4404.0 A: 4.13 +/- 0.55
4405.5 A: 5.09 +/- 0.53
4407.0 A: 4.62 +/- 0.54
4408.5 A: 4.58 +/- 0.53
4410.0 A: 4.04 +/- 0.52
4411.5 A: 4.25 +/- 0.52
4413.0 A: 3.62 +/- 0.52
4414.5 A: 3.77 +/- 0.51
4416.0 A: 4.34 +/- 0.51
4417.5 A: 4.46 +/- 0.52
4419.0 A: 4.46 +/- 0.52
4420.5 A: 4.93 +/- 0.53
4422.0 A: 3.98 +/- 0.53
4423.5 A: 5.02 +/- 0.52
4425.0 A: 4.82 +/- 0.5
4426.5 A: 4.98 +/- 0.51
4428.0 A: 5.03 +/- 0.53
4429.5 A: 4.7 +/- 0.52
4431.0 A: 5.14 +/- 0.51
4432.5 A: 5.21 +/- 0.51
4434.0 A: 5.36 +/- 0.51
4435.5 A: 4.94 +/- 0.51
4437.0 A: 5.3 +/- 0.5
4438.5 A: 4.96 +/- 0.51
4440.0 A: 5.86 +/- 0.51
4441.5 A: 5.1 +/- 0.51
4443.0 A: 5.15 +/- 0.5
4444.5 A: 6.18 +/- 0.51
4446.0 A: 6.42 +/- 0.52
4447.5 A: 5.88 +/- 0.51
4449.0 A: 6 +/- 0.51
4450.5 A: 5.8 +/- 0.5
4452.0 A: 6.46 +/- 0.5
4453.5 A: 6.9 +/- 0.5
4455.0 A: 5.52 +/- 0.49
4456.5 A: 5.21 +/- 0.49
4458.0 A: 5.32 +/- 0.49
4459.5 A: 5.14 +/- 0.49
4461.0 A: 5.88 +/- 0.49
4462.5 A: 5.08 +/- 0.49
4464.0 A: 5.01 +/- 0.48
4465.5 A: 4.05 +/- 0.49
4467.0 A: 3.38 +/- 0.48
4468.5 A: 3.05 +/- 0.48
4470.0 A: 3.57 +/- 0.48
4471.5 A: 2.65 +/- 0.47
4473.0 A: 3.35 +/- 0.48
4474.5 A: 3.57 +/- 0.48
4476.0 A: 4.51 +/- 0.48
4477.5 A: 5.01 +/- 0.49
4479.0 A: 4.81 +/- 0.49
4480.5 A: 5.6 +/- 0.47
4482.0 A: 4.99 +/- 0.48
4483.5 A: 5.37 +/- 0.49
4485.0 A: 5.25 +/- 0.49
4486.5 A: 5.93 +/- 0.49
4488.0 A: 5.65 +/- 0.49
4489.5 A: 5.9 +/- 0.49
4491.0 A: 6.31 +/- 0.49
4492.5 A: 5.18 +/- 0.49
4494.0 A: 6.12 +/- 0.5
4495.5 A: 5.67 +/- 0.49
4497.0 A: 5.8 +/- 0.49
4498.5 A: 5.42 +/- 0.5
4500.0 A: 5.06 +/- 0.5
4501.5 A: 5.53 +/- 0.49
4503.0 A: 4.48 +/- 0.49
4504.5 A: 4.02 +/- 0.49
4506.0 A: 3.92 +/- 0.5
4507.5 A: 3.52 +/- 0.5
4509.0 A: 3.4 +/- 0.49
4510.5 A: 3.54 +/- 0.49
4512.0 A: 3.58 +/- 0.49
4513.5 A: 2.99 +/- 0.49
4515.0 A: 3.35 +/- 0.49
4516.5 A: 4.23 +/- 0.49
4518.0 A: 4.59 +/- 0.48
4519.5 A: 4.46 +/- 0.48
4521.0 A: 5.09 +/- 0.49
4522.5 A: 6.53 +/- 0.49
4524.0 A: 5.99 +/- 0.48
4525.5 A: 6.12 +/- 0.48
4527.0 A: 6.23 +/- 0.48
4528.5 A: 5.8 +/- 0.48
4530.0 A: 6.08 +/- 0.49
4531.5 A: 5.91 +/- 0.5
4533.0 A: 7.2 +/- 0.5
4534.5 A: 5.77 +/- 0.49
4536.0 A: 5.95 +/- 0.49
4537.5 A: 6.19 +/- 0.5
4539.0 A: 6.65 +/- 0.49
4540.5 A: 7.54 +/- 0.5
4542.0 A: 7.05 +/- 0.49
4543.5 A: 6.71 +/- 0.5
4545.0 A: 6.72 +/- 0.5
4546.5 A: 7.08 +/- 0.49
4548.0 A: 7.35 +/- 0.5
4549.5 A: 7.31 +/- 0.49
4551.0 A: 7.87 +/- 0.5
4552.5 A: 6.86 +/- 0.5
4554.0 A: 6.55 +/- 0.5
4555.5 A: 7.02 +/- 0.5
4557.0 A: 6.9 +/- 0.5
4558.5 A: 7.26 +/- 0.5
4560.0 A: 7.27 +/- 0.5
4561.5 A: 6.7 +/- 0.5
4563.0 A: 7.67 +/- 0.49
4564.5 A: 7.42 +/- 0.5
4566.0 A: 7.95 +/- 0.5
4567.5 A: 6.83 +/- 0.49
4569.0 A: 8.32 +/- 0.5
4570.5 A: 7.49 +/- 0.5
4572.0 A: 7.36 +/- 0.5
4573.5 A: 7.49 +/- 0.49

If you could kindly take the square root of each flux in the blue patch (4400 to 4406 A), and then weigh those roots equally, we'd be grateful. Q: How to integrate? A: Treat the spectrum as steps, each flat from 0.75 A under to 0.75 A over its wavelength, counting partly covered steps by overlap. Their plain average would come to 2.2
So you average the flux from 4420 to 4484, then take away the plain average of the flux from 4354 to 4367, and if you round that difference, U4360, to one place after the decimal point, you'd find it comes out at 1.4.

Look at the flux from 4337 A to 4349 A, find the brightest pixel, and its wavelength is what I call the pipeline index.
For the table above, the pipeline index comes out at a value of 4342.5 A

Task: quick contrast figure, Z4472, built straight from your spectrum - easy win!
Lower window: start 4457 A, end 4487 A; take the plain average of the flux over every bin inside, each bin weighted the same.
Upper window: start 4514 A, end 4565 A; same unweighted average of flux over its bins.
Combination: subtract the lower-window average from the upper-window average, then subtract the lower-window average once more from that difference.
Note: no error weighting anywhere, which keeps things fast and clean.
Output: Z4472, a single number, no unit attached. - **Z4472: -2.8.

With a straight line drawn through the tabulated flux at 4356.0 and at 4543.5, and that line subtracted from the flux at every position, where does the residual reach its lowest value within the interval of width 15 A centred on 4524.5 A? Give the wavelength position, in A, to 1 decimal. 4519.5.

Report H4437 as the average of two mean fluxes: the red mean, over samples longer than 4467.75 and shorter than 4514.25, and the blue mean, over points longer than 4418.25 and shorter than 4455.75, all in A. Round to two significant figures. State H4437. 5.0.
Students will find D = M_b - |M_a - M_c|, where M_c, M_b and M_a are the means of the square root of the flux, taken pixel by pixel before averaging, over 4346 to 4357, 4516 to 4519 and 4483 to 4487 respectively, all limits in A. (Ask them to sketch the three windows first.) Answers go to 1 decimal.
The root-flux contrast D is 1.8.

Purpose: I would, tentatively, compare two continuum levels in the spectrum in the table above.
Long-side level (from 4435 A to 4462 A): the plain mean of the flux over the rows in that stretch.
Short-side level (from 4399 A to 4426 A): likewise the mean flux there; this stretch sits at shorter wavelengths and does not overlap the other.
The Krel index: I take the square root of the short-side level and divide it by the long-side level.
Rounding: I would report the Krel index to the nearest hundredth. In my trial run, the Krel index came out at 0.37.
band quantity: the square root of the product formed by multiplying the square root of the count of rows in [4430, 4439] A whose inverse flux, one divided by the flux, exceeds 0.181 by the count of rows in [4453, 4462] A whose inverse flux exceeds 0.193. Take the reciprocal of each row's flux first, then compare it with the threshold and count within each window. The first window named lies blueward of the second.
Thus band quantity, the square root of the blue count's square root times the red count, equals 1.6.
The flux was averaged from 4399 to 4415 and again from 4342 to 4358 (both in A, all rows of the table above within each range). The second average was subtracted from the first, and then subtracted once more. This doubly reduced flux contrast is -4.5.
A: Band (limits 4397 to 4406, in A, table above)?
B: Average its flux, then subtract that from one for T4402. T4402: -3.94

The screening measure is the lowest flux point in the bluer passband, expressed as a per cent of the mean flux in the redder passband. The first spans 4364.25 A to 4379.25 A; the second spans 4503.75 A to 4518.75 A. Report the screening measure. 102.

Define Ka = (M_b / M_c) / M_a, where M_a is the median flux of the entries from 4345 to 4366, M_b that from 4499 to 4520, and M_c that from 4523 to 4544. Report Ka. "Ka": 0.16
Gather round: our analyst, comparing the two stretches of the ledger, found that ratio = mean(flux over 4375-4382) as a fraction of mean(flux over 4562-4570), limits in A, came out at 0.70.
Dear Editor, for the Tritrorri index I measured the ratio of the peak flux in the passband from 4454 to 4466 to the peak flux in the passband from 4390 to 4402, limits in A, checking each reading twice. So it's 1.06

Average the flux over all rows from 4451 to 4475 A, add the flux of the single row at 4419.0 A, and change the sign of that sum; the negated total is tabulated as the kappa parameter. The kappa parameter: -9.1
